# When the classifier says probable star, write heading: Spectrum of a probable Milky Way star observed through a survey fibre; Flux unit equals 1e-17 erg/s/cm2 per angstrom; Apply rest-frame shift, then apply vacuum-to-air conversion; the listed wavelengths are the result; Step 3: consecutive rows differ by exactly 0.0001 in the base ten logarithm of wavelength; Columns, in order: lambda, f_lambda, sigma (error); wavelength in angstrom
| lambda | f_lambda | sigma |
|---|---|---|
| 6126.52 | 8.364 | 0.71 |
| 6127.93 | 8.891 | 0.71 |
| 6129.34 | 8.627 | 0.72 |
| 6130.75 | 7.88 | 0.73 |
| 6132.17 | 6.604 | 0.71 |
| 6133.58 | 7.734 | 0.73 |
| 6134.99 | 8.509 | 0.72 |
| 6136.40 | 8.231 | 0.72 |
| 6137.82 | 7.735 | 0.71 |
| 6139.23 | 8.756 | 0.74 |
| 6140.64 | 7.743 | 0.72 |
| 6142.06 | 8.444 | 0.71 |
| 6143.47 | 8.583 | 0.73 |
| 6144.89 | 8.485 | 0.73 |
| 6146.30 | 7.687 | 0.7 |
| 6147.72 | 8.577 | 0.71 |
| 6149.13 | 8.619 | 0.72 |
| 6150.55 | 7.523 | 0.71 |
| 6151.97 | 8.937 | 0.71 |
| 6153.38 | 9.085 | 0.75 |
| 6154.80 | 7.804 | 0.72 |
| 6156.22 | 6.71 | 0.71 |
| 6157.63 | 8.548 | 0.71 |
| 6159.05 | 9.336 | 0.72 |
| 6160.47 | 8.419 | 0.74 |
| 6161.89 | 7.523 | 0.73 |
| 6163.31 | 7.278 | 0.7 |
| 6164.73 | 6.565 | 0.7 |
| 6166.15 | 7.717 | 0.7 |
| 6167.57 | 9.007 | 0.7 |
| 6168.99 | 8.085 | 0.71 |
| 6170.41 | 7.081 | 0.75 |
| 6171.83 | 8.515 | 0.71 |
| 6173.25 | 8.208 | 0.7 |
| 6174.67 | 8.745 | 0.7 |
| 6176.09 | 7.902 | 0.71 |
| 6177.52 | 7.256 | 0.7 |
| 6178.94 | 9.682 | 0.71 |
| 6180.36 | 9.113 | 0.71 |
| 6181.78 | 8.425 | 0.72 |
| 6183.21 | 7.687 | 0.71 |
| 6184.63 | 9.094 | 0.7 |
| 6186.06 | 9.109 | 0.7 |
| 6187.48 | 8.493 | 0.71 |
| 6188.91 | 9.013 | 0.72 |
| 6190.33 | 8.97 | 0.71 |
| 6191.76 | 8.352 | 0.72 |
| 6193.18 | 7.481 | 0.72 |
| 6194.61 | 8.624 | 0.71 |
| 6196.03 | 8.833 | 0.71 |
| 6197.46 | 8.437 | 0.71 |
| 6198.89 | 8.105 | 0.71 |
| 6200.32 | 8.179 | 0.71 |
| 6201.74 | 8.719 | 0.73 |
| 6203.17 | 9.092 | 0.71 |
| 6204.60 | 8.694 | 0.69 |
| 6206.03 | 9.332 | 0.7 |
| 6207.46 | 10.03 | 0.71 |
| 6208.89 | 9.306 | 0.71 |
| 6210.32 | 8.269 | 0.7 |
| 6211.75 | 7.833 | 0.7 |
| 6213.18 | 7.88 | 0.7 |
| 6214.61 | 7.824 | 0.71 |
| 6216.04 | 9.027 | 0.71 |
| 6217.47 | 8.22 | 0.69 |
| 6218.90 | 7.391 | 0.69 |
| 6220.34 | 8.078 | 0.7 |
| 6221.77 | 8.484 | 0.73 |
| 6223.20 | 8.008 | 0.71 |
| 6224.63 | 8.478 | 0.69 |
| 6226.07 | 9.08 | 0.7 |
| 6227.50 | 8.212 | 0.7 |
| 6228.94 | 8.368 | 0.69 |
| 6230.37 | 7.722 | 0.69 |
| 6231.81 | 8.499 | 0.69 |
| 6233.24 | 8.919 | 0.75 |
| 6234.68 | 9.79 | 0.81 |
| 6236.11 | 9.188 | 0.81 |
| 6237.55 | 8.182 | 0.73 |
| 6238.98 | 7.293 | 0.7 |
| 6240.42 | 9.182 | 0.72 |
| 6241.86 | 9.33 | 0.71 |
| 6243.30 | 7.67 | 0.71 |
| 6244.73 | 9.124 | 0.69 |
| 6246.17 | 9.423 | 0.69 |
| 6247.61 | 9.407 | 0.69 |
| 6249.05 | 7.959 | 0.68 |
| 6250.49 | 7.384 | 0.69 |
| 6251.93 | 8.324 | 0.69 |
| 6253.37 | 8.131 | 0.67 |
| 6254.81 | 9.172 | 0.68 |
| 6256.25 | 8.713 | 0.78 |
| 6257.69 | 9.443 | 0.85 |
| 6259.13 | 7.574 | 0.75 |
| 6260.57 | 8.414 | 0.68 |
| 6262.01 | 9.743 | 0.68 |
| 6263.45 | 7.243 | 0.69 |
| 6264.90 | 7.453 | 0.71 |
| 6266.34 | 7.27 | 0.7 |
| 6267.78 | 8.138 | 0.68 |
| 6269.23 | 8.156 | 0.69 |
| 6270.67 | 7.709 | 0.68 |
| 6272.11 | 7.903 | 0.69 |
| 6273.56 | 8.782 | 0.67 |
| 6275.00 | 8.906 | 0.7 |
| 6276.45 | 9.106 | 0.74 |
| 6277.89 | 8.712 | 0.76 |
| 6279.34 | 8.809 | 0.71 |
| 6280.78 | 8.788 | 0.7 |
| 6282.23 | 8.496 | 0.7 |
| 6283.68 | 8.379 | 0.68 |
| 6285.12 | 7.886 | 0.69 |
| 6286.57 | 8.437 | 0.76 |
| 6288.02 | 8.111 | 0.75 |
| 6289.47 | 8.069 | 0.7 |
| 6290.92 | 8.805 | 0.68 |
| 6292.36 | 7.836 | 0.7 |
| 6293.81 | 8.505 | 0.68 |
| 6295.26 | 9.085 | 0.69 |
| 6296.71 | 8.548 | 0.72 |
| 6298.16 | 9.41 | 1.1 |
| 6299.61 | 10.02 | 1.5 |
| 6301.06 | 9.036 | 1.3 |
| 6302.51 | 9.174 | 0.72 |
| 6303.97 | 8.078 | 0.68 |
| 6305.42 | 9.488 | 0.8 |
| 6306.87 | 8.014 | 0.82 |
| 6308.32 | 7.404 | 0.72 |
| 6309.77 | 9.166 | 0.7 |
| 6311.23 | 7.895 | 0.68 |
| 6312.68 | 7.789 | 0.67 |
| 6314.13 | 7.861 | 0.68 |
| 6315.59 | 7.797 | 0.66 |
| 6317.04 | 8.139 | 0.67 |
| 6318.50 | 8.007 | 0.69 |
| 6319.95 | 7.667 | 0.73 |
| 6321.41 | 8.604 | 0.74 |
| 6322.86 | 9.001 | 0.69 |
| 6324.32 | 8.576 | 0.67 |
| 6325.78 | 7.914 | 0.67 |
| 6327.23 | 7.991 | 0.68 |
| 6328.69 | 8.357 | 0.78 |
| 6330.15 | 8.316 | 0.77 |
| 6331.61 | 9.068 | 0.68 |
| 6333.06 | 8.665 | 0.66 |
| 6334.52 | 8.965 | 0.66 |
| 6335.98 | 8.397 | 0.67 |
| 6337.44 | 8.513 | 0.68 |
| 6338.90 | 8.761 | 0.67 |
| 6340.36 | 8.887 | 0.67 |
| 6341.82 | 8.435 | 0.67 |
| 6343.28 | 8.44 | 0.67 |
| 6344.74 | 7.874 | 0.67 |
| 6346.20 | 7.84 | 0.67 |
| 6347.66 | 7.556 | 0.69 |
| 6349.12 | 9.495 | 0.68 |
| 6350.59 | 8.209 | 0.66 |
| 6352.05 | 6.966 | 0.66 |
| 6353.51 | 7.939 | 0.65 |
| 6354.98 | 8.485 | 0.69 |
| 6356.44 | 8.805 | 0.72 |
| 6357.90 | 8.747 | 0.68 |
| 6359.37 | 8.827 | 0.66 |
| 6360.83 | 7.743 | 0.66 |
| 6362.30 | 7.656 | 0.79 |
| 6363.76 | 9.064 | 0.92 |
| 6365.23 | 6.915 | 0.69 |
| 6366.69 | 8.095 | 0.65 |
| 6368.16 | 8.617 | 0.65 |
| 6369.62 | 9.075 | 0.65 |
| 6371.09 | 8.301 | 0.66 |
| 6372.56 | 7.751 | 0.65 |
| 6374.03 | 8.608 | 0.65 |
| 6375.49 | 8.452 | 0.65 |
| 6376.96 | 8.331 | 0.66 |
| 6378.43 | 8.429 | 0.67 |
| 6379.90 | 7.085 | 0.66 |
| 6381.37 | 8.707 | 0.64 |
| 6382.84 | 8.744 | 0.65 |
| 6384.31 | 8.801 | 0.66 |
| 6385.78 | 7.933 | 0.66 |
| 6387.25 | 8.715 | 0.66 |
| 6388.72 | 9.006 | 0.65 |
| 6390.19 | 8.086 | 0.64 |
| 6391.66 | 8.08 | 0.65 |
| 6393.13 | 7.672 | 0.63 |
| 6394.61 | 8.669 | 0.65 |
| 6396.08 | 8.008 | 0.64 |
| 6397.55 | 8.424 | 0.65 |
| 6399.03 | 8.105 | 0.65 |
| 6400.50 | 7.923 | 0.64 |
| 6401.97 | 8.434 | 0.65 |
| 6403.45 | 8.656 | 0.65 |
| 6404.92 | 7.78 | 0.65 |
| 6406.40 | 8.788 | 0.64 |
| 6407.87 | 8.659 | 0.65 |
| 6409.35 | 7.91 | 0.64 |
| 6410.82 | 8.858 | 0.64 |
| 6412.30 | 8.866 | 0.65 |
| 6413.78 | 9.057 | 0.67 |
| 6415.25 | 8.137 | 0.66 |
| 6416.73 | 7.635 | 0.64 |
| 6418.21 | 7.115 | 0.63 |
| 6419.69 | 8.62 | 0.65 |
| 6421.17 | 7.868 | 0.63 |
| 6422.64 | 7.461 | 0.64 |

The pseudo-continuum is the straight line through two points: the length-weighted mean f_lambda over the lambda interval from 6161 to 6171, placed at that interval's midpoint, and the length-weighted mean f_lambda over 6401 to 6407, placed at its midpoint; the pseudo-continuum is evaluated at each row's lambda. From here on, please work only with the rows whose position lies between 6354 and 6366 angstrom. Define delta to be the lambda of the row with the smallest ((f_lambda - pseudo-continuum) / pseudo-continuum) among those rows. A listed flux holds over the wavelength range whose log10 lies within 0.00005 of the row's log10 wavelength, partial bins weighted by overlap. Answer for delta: 6365.23 angstrom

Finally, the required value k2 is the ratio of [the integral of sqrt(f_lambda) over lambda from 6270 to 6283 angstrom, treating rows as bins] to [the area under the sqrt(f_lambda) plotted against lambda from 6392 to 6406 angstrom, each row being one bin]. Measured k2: 0.95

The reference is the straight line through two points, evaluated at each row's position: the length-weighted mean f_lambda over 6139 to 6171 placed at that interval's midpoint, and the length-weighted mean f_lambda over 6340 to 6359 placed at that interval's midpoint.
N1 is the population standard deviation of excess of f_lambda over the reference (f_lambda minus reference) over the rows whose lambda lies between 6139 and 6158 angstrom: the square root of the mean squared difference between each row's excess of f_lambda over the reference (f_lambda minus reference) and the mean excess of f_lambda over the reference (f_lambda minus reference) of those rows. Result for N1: 0.64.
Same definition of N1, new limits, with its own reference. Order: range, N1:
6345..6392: 0.62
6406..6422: 0.60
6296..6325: 0.71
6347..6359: 0.74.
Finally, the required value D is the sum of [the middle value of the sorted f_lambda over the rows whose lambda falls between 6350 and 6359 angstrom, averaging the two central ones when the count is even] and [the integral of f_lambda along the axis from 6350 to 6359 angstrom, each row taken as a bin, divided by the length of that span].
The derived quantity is 16.6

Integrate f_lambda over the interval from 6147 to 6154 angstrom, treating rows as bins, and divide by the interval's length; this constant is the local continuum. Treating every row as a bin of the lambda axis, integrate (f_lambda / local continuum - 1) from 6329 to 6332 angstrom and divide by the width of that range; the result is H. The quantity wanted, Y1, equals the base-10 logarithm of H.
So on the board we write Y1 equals -2.14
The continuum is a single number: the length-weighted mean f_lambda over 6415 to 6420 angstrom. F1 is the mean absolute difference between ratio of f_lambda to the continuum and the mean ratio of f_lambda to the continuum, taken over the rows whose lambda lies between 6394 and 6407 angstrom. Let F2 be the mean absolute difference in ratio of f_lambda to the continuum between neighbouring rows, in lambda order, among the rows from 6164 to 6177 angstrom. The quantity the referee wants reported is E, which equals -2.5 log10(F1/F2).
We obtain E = 1.2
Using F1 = 0.041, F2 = 0.120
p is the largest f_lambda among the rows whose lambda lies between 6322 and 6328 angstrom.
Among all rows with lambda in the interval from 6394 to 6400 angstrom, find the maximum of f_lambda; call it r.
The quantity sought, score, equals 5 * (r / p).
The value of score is 4.8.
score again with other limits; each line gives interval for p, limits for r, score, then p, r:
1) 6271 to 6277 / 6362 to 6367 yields 5.0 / 9.106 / 9.064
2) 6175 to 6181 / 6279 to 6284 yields 4.5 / 9.682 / 8.809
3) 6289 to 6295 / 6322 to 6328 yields 5.1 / 8.805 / 9.001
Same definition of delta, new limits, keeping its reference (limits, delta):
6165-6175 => 6170.41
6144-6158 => 6156.22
